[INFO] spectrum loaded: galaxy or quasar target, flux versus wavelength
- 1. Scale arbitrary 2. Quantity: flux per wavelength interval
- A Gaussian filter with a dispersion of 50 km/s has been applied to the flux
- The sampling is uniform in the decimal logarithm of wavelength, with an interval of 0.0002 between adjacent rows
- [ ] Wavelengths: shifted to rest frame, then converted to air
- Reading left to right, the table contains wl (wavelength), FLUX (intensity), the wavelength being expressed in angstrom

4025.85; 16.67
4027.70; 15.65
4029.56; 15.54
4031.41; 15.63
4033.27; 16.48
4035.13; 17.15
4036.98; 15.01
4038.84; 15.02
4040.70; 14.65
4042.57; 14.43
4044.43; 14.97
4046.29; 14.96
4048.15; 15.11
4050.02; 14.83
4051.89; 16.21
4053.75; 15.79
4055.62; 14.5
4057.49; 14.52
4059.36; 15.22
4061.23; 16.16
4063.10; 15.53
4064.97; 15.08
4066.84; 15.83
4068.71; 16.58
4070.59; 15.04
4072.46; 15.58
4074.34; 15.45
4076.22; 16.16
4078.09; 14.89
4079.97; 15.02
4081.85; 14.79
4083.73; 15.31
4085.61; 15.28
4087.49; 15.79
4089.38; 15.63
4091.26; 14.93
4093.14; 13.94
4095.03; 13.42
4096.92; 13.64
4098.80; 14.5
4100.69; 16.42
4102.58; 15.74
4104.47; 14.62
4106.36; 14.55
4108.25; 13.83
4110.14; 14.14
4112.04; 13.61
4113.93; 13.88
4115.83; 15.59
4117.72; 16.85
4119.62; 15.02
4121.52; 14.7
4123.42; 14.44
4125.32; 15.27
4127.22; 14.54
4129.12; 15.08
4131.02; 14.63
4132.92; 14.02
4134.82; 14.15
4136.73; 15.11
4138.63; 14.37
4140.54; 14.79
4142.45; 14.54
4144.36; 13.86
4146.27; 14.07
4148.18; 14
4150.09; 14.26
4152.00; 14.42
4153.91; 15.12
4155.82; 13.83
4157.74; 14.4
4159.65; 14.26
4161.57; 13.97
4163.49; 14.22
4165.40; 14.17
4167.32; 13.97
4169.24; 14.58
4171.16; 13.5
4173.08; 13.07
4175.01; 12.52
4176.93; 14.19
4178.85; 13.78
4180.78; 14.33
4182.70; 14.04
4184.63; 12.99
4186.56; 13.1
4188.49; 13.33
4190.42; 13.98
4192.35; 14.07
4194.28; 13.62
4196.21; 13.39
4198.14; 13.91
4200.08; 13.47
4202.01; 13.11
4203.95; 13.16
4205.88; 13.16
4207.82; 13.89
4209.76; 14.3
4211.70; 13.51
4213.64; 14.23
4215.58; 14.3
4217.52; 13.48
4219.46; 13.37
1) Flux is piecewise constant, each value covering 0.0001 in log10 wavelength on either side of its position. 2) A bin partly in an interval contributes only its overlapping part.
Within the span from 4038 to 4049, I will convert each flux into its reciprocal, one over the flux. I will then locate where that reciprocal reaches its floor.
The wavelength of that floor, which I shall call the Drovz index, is 4048.15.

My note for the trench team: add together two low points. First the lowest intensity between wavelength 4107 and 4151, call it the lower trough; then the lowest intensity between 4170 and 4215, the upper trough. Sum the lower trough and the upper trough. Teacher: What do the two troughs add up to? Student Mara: 26.1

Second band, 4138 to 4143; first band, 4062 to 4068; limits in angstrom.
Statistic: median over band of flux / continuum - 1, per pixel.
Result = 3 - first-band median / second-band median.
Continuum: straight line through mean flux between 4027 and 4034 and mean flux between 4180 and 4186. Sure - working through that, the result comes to 2.4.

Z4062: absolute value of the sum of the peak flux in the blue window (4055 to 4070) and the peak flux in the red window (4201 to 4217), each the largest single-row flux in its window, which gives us 30.9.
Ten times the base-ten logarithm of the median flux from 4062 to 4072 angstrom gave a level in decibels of 11.9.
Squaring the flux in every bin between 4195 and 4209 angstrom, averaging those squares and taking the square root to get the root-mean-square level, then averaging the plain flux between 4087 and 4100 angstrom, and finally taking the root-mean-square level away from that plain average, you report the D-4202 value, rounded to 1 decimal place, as 1.1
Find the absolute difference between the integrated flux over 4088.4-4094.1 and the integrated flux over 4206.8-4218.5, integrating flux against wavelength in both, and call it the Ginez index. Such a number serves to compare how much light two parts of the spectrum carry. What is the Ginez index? 79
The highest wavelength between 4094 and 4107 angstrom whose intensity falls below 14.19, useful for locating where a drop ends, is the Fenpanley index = 4096.92 angstrom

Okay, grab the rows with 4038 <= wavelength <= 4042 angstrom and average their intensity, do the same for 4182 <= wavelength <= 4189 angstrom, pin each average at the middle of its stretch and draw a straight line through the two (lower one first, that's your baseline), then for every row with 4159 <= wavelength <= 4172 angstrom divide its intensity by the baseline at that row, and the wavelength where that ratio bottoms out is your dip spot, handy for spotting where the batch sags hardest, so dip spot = 4171.16 angstrom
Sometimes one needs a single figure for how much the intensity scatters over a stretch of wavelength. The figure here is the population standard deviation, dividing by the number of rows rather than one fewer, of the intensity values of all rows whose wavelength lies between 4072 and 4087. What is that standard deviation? 0.41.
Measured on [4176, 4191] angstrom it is 0.48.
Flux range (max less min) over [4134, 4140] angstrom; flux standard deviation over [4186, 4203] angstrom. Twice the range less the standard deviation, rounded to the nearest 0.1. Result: 1.6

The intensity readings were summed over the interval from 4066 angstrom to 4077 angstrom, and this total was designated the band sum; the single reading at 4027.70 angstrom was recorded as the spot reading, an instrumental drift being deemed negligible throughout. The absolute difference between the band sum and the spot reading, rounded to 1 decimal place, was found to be 79.0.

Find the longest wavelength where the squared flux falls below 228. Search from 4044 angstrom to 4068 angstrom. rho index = 4064.97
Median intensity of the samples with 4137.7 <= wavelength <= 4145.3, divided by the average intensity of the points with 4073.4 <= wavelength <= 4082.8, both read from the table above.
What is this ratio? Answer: 0.947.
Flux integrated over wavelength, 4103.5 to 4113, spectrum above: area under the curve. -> 134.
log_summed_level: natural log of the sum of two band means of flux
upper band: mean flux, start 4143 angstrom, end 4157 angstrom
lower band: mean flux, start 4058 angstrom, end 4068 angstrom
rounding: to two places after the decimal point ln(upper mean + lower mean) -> 3.39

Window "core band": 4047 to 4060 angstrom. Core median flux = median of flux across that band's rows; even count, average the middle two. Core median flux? 15.1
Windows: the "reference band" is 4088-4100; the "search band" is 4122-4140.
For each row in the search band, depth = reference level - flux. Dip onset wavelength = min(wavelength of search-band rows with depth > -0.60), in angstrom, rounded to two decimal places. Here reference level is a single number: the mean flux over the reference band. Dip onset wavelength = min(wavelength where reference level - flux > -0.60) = 4123.42 angstrom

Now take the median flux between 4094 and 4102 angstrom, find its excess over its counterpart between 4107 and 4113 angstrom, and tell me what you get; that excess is 0.24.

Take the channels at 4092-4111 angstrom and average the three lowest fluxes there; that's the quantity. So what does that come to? 13.6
